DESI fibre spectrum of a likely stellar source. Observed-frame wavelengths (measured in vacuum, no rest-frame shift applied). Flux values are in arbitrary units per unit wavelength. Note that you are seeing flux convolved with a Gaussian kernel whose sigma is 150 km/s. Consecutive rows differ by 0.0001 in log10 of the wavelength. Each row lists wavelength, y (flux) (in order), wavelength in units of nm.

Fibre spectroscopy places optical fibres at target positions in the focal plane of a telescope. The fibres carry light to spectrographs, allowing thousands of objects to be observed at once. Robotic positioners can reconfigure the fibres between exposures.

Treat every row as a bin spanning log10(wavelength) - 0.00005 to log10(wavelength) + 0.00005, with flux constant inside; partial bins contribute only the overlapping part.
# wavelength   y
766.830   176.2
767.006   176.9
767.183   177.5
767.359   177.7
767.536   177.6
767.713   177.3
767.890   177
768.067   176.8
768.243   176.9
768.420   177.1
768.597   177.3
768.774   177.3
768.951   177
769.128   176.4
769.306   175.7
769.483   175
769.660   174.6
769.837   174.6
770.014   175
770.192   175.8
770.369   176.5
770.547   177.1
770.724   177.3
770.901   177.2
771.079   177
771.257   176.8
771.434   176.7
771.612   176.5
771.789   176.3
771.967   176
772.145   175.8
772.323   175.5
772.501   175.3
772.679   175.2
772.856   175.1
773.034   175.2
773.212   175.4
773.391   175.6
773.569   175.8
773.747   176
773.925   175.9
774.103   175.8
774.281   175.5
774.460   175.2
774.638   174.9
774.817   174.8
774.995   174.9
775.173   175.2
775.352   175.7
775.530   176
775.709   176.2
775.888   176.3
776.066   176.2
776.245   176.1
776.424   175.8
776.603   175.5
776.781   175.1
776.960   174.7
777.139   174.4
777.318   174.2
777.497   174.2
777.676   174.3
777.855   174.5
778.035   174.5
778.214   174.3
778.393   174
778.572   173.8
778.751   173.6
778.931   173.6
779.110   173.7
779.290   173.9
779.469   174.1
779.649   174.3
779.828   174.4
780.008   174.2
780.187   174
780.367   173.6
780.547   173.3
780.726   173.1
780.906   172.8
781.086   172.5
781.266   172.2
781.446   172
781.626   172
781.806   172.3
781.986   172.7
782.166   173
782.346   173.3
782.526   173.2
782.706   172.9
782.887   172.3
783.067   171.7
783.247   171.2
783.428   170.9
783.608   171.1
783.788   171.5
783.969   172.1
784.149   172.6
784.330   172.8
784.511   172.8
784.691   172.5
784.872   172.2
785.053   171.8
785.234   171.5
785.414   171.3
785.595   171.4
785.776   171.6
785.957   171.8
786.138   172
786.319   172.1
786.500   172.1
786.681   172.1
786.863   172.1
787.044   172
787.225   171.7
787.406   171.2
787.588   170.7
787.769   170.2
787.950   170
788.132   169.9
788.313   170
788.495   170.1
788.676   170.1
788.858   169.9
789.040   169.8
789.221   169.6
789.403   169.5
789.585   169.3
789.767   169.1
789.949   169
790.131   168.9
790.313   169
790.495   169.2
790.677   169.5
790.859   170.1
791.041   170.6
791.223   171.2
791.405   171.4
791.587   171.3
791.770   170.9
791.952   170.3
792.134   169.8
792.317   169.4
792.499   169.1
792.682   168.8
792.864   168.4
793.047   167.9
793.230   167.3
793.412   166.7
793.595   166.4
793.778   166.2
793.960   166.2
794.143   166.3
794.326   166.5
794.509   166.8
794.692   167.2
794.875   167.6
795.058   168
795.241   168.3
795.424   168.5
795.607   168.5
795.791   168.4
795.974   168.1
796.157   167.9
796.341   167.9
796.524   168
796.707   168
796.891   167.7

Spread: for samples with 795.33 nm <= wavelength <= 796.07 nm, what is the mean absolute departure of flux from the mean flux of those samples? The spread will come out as 0.14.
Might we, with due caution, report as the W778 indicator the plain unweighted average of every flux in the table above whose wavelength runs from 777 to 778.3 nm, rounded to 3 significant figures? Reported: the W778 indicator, 174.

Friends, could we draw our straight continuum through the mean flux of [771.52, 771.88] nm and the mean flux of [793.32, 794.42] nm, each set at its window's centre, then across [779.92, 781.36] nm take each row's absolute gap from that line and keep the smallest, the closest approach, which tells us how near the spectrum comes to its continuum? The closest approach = 0.1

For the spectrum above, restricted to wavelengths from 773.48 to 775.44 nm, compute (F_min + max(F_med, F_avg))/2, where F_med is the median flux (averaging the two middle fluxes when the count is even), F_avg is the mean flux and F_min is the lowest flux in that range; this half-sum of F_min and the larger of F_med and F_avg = 175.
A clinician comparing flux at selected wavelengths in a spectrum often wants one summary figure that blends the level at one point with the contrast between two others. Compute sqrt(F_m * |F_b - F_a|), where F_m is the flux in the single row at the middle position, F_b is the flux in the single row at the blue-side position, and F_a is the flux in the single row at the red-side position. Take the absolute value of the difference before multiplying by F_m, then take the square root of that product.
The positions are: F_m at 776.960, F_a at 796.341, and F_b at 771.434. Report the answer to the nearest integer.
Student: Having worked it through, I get 39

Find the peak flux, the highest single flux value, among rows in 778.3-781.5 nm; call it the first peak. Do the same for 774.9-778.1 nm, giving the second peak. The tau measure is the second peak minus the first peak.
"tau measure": 1.9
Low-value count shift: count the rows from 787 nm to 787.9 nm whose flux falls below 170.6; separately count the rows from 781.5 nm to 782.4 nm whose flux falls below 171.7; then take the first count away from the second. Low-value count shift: -1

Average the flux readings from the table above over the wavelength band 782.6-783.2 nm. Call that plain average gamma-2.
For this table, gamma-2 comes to 172.3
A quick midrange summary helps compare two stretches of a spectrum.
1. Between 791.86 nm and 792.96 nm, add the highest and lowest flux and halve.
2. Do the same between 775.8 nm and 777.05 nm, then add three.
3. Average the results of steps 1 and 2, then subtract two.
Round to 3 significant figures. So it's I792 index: 172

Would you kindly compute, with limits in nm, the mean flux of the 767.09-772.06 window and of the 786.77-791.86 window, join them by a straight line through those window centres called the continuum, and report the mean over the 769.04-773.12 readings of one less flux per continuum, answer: 0.0008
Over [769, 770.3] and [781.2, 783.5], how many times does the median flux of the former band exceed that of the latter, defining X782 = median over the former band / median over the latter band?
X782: 1.02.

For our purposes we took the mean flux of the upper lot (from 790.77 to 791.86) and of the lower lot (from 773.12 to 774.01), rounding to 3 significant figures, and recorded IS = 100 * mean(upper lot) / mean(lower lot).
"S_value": 97.3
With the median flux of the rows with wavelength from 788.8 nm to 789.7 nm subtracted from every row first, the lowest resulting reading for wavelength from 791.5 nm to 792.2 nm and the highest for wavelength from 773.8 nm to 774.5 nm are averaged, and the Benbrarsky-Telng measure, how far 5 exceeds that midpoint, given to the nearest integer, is 2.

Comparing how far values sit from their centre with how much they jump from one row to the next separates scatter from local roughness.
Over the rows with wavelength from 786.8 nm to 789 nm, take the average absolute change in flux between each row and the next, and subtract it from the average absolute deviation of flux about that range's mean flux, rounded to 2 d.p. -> 0.50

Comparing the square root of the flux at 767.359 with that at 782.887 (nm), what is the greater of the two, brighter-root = 13.3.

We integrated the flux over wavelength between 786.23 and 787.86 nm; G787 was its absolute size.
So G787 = 280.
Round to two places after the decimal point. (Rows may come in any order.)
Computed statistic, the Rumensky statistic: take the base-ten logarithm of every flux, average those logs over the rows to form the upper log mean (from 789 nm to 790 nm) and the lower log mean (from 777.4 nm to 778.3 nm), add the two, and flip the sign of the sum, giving -4.47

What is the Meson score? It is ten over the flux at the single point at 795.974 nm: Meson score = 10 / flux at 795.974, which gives 0.0595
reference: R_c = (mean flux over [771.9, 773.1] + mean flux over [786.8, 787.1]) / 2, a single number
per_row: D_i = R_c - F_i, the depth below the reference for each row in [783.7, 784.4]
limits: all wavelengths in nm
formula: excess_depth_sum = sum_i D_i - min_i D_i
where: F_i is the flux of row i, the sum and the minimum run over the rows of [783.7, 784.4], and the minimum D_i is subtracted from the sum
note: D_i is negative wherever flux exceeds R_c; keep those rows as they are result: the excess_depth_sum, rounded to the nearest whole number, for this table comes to 5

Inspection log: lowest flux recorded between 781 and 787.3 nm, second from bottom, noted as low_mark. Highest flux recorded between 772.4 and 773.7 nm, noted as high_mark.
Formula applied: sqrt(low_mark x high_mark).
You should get 173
